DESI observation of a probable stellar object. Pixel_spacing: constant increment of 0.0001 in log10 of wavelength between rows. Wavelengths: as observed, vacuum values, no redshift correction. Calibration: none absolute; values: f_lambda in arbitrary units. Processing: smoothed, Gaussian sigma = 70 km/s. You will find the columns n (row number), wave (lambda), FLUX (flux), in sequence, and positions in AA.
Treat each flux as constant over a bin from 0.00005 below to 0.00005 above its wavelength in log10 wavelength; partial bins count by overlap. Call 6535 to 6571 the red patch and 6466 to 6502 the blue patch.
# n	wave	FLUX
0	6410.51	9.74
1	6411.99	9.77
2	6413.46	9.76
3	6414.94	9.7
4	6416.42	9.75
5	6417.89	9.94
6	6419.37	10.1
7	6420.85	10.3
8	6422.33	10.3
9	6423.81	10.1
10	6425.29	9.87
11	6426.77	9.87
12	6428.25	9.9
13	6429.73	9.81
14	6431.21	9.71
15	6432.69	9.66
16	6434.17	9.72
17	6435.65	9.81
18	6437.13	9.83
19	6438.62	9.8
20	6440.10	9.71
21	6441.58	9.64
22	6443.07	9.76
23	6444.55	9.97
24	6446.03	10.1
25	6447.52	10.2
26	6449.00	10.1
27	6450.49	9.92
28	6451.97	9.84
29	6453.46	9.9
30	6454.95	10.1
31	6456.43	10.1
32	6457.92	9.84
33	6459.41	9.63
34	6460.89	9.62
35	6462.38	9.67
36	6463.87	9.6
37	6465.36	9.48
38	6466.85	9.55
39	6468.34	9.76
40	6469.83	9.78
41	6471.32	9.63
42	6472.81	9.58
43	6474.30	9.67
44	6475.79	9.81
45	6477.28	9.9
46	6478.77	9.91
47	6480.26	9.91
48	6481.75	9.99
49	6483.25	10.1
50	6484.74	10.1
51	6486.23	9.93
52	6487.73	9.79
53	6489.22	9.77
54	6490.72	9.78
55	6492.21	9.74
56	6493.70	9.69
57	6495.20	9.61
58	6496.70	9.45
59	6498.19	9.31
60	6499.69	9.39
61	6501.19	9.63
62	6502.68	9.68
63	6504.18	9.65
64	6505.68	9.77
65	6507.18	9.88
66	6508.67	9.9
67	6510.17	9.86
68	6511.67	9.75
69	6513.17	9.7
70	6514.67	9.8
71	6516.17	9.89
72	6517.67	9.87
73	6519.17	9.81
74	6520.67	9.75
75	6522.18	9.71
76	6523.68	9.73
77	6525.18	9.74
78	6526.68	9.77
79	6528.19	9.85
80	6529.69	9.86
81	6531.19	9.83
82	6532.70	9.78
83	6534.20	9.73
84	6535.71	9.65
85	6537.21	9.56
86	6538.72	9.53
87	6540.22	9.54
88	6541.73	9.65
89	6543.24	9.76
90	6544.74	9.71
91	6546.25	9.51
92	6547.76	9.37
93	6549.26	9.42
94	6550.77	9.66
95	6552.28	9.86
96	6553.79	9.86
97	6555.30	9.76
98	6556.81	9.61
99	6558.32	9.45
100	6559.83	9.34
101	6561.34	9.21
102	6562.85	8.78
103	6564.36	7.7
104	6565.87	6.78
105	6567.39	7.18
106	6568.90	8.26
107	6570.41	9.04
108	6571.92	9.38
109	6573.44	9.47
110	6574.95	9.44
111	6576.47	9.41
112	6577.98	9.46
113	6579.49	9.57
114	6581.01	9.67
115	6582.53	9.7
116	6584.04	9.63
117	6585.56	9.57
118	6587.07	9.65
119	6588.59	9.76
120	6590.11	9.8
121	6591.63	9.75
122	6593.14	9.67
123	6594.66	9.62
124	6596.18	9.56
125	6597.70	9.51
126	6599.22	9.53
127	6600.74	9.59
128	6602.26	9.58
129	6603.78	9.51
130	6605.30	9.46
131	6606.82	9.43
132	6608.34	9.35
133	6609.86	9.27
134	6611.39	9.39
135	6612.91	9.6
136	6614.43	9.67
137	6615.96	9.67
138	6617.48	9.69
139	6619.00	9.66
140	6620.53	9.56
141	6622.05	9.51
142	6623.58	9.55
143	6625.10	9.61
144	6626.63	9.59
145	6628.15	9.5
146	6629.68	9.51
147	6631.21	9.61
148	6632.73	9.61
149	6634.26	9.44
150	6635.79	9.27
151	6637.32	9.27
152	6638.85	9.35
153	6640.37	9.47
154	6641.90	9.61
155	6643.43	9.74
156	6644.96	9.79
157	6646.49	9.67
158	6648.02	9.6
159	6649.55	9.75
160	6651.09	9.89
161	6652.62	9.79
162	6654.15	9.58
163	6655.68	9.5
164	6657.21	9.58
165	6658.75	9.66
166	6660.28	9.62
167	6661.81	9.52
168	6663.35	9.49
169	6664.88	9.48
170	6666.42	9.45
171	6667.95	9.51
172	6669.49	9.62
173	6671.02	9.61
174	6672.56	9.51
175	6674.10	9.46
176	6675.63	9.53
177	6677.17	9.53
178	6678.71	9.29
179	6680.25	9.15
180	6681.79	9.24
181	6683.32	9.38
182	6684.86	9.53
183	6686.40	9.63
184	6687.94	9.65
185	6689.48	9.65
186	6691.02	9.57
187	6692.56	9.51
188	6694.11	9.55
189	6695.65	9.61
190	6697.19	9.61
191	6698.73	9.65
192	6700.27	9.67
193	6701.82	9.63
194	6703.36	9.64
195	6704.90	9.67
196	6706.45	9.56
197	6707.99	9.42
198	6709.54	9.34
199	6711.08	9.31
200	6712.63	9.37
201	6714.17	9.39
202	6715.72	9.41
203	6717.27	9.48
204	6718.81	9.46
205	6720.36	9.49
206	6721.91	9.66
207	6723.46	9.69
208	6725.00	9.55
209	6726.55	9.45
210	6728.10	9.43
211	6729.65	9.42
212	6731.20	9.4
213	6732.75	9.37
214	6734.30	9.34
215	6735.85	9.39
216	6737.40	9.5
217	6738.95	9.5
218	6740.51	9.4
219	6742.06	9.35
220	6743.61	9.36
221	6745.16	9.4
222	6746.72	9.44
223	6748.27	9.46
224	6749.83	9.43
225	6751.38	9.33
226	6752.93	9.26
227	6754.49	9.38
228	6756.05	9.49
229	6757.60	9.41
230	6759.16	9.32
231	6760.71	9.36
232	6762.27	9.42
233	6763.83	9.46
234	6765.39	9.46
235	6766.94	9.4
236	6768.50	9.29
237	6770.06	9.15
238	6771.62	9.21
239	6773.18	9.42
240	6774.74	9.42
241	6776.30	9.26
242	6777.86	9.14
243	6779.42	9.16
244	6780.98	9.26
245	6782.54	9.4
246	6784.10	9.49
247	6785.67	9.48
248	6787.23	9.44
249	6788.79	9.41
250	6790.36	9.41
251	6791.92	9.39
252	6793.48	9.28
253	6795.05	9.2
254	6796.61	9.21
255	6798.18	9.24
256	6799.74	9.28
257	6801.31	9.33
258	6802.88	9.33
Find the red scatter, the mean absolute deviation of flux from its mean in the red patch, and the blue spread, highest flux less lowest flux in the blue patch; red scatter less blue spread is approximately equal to -0.2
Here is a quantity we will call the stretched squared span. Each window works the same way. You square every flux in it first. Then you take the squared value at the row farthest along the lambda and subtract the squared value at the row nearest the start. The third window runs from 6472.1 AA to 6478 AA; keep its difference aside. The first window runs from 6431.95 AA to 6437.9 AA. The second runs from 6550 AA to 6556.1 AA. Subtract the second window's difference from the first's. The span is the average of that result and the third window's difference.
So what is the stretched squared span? 4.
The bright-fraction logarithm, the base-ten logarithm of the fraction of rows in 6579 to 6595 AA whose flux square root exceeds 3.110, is -0.4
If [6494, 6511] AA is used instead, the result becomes -0.3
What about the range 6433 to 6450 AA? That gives 0.0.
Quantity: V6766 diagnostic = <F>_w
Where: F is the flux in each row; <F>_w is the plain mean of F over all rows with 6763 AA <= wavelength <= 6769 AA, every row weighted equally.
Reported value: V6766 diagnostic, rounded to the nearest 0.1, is 9.4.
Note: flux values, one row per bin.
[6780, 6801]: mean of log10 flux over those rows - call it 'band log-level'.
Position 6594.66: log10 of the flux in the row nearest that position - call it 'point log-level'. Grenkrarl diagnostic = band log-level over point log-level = 0.987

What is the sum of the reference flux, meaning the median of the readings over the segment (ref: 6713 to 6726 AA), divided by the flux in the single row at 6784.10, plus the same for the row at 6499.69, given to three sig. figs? 2.01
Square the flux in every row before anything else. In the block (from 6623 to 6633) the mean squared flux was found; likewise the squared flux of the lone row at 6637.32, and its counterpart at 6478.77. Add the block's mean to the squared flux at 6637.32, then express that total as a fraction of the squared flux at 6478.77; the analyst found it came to 1.81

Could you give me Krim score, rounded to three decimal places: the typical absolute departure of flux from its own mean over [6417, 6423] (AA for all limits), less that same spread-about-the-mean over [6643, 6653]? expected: 0.074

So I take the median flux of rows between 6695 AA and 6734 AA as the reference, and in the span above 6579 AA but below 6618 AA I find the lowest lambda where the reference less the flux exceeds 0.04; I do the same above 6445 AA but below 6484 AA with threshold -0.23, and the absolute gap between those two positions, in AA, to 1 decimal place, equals 147.4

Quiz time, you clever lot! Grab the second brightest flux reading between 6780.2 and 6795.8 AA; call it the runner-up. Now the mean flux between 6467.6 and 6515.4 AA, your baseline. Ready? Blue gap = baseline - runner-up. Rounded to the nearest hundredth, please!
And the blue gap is 0.28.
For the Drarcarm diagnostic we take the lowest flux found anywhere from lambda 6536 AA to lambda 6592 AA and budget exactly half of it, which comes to 3.39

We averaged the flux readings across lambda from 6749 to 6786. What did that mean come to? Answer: 9.35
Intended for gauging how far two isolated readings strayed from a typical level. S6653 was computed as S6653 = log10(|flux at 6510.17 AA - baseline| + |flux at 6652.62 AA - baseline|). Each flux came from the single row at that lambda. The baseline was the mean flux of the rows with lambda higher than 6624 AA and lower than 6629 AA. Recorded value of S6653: -0.29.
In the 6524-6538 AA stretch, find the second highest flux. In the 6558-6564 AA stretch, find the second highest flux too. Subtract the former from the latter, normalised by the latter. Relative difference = -0.055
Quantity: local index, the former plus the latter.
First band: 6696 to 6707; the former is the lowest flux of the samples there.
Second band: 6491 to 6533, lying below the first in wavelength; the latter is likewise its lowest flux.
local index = 18.9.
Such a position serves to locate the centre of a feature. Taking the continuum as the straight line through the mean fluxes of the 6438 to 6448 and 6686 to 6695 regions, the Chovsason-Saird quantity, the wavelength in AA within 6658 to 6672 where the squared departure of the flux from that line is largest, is 6666.42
